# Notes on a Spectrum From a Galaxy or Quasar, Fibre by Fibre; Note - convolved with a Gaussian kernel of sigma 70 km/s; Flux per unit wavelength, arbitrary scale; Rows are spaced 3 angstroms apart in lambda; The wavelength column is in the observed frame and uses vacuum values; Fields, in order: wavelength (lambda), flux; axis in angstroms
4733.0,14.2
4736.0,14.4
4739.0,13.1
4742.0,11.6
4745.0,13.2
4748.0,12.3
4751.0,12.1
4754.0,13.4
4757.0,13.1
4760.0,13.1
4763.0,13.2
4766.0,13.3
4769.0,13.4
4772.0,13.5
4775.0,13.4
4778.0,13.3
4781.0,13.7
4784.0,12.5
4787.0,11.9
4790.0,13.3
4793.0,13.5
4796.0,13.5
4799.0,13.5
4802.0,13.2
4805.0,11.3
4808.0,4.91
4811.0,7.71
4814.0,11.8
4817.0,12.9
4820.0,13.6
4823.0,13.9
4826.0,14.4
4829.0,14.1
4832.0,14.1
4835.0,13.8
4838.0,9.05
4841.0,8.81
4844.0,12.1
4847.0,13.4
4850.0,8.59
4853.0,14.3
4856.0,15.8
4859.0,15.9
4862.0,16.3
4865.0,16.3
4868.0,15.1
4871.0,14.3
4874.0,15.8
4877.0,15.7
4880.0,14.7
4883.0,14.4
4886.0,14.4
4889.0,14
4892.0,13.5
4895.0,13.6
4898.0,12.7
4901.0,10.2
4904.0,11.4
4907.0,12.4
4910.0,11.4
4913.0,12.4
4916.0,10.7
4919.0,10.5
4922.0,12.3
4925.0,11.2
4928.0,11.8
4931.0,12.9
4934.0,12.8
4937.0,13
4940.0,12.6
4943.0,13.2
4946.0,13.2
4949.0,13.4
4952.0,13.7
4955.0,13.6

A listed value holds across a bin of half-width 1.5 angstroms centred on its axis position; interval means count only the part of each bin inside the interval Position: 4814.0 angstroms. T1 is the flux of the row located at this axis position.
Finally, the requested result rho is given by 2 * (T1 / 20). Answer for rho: 1.18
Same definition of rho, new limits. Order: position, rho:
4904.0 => 1.14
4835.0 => 1.38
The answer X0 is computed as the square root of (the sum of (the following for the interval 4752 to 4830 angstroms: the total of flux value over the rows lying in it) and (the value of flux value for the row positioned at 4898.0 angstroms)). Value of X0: 18.5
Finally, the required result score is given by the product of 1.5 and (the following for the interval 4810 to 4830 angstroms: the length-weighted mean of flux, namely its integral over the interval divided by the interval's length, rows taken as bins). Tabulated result 19.1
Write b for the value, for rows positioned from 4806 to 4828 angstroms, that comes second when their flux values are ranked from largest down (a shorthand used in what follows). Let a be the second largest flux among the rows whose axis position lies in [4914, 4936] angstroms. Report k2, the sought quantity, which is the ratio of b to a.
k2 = 1.09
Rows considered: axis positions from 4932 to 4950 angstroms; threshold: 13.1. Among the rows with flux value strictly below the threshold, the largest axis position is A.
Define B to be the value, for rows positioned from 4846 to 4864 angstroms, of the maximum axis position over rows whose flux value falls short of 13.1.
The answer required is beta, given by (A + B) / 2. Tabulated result 4895.0 angstroms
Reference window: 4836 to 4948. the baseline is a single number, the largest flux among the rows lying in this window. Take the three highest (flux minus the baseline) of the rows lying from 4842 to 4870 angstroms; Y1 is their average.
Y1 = -0.1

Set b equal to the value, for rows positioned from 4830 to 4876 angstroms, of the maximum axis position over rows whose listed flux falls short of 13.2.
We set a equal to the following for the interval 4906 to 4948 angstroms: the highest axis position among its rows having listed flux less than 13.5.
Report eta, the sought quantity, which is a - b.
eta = 96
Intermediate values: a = 4946.0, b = 4850.0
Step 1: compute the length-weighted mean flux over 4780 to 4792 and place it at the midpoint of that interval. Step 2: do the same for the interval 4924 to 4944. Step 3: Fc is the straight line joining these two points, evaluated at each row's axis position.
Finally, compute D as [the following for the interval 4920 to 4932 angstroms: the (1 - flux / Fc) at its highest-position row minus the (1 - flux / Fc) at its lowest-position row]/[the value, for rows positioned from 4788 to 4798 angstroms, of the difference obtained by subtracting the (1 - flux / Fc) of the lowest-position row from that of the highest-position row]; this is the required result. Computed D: 3.0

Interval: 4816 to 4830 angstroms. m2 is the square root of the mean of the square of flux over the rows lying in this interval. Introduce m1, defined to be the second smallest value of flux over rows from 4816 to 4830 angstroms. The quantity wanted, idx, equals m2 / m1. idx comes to 1.01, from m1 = 13.6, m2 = 13.8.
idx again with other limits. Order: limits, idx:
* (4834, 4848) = 1.28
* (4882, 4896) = 1.03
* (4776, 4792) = 1.04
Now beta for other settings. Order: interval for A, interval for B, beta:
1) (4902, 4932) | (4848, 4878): 4890.5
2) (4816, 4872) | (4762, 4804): 4818.5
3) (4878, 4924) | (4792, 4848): 4883.0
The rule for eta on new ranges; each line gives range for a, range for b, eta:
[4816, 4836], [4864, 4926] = -108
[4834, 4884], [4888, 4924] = -72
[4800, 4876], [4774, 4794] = 63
